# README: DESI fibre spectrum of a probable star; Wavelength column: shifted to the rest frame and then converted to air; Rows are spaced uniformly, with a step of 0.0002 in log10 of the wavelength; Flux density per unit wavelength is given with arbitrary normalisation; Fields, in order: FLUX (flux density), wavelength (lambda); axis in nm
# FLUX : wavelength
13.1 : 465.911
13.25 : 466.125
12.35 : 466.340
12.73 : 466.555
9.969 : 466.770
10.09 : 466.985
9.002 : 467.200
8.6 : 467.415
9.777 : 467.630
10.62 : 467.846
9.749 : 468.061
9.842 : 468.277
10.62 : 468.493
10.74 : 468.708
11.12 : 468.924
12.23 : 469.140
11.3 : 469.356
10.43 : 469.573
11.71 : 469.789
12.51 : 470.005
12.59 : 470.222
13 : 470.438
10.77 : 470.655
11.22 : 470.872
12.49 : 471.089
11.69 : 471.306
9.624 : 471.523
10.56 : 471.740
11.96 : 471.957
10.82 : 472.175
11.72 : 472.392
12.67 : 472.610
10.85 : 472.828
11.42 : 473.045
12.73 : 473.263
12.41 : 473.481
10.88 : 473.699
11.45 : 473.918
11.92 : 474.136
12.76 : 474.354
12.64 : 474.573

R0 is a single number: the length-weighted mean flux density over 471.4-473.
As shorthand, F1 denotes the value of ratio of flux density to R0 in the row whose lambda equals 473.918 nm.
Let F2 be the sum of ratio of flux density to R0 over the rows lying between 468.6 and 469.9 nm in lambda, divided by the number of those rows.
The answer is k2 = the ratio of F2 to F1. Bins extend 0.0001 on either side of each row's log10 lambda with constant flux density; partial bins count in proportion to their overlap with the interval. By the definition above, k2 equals 0.98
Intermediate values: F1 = 1.02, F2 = 1.01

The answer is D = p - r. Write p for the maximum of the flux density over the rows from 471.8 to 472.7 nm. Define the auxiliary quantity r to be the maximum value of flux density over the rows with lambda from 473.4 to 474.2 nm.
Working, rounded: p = 12.67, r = 12.41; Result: 0.3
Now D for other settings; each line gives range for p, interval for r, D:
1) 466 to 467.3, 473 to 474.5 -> 0.5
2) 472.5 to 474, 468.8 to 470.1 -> 0.2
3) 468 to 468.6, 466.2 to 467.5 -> -2.1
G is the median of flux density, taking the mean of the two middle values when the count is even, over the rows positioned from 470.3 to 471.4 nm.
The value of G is 11.7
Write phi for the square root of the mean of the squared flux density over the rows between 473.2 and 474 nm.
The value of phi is 11.9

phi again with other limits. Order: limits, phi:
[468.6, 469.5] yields 11.4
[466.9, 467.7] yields 9.4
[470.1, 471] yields 11.9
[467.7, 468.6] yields 10.2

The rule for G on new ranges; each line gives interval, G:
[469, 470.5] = 12.2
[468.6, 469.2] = 11.1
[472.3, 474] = 11.6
